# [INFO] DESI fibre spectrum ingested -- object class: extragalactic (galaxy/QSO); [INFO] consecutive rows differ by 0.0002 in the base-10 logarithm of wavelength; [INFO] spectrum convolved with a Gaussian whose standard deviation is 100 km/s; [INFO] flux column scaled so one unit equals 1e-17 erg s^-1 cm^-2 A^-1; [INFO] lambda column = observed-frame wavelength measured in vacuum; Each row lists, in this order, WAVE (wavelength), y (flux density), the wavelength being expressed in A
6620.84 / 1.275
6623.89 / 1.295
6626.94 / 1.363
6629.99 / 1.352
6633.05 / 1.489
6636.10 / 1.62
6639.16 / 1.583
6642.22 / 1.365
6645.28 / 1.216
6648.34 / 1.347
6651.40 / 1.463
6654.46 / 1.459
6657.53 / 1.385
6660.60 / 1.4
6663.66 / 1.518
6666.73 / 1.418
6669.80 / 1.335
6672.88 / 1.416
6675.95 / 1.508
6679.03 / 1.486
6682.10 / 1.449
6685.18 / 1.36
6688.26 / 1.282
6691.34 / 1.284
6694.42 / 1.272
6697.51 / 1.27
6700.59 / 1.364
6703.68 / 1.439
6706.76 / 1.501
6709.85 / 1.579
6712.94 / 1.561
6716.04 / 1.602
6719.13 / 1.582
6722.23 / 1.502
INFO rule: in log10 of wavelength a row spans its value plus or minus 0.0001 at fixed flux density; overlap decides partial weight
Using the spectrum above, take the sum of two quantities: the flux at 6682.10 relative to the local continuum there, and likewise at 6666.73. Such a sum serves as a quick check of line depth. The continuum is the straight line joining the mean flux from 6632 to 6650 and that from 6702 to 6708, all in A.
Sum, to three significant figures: 1.97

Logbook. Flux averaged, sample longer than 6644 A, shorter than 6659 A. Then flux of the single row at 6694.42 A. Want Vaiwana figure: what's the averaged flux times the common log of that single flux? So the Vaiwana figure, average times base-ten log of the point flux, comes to 0.14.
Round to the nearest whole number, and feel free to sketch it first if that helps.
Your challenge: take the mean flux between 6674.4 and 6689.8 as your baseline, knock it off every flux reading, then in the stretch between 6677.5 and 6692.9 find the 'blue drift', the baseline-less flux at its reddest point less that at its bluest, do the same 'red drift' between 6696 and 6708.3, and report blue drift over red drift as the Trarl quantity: -1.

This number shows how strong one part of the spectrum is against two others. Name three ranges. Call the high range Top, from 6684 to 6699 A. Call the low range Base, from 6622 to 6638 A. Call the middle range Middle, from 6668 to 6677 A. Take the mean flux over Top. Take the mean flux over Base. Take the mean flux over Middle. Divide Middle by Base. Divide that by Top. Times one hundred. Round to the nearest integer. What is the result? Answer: 77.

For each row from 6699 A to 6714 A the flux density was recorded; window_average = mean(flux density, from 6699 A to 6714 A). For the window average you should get 1.49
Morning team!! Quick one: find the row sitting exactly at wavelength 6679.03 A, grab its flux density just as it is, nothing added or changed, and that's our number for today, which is 1.486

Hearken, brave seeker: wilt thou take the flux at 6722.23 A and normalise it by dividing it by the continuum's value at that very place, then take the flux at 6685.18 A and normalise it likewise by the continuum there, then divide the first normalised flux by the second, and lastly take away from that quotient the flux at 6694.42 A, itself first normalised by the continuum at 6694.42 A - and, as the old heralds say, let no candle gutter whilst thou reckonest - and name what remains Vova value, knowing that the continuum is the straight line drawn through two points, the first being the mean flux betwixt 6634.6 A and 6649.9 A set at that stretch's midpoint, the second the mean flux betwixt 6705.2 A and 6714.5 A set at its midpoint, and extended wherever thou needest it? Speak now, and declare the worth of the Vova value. 0.22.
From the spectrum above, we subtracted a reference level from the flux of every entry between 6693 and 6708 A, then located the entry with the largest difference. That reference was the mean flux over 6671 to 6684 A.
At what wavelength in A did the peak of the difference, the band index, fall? 6706.76 A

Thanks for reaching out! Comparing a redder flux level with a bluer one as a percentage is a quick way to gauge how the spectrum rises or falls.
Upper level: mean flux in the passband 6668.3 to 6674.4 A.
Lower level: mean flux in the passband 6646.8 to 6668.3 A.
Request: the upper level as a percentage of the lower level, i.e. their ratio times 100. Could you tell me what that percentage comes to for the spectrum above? 96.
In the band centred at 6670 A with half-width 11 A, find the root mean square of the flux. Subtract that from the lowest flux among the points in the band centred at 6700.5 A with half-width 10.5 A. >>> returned -0.171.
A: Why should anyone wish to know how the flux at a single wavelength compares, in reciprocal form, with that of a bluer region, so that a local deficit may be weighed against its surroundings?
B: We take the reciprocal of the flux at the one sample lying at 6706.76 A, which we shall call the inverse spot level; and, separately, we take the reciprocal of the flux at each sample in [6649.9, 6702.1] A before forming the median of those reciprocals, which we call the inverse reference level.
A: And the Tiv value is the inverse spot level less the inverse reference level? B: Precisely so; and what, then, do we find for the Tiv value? -0.05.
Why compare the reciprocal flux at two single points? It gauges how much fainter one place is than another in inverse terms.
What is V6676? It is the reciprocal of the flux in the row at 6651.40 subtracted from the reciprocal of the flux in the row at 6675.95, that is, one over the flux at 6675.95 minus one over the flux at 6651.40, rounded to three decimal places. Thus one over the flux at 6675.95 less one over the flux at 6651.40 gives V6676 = -0.020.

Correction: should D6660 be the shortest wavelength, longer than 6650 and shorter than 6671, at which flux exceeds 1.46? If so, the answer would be 6651.40 A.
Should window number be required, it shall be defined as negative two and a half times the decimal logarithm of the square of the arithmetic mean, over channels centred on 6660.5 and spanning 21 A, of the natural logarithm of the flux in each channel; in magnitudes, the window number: 2.3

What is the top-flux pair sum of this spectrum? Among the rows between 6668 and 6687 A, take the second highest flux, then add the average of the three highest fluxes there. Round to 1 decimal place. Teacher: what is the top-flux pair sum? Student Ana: 3.0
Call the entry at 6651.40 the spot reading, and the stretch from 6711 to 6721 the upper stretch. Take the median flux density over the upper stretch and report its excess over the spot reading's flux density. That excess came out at 0.12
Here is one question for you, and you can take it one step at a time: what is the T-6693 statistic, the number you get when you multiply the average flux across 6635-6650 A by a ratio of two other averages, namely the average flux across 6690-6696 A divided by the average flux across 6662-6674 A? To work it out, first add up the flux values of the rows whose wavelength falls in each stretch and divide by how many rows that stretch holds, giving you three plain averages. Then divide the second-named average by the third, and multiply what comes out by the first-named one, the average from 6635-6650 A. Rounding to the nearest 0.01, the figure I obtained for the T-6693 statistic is 1.28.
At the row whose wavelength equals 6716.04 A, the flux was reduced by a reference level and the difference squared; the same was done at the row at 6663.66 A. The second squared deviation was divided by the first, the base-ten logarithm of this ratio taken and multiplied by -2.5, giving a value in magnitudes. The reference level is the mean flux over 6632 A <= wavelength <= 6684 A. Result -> 1.6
